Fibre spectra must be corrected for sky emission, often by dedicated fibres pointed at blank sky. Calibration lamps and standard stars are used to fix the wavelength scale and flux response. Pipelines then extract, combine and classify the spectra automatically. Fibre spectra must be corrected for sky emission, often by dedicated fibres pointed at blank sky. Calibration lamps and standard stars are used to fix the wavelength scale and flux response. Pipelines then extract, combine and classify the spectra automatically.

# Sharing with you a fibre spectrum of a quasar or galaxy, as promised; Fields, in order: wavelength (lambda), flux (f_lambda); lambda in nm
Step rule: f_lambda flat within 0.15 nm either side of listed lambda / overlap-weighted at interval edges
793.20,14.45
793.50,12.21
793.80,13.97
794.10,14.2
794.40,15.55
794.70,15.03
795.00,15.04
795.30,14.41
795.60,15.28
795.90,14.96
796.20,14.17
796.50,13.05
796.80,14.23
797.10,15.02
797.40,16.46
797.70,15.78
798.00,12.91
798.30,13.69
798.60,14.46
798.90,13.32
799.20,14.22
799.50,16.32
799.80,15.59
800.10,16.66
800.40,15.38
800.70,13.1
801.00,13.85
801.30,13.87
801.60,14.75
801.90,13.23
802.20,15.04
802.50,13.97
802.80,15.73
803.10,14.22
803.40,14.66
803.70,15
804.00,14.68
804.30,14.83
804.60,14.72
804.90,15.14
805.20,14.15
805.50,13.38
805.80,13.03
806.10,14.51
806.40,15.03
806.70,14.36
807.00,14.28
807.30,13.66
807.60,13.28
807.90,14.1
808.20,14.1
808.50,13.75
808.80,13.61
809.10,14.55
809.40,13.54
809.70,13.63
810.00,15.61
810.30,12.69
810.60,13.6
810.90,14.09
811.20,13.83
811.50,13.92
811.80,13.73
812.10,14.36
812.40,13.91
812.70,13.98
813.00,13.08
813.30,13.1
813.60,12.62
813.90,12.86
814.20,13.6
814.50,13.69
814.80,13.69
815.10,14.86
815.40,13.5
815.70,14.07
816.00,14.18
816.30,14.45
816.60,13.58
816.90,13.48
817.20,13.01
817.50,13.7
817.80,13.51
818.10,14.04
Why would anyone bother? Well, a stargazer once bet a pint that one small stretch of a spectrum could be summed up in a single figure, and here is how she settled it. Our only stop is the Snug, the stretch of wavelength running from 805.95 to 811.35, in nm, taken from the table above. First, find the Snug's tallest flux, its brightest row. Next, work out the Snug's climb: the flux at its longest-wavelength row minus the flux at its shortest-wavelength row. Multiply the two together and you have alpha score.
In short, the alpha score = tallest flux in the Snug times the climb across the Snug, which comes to -11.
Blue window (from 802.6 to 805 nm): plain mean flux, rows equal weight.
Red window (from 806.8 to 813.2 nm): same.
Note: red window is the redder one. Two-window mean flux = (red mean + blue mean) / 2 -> 14.4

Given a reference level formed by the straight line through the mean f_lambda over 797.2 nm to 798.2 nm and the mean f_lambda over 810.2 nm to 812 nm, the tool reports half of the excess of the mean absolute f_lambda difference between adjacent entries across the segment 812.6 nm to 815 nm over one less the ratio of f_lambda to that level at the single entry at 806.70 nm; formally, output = 0.19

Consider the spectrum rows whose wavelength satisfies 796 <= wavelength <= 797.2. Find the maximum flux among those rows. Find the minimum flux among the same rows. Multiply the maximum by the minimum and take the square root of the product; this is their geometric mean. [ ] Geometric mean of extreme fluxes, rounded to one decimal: 14.0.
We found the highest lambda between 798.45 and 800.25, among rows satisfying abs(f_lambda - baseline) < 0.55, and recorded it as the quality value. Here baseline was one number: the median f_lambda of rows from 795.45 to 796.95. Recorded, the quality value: 799.20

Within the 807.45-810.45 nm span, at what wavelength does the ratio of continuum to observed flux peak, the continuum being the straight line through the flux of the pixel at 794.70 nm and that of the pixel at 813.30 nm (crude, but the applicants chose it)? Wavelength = 810.30 nm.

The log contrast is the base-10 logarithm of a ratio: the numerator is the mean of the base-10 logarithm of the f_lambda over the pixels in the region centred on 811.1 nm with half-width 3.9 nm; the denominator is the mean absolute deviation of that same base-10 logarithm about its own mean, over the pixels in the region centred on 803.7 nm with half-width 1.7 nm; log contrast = 2.02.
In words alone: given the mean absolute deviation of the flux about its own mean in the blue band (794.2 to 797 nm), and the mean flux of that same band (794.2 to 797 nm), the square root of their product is 2.95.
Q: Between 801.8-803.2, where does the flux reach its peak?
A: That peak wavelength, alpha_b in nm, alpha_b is 802.80 nm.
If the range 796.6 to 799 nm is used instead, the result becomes 797.40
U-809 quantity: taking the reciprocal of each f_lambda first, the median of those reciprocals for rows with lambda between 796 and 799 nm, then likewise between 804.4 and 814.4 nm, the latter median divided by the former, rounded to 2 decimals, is 1.03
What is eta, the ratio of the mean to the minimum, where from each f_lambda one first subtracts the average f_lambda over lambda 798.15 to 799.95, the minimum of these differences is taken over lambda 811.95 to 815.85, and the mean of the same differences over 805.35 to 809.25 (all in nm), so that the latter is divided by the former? 0.32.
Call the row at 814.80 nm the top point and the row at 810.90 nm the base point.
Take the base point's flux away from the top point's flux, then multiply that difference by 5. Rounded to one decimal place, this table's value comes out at -2.0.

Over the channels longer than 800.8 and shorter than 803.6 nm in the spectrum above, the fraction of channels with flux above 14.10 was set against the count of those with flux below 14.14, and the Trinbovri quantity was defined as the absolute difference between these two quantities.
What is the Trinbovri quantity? 3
